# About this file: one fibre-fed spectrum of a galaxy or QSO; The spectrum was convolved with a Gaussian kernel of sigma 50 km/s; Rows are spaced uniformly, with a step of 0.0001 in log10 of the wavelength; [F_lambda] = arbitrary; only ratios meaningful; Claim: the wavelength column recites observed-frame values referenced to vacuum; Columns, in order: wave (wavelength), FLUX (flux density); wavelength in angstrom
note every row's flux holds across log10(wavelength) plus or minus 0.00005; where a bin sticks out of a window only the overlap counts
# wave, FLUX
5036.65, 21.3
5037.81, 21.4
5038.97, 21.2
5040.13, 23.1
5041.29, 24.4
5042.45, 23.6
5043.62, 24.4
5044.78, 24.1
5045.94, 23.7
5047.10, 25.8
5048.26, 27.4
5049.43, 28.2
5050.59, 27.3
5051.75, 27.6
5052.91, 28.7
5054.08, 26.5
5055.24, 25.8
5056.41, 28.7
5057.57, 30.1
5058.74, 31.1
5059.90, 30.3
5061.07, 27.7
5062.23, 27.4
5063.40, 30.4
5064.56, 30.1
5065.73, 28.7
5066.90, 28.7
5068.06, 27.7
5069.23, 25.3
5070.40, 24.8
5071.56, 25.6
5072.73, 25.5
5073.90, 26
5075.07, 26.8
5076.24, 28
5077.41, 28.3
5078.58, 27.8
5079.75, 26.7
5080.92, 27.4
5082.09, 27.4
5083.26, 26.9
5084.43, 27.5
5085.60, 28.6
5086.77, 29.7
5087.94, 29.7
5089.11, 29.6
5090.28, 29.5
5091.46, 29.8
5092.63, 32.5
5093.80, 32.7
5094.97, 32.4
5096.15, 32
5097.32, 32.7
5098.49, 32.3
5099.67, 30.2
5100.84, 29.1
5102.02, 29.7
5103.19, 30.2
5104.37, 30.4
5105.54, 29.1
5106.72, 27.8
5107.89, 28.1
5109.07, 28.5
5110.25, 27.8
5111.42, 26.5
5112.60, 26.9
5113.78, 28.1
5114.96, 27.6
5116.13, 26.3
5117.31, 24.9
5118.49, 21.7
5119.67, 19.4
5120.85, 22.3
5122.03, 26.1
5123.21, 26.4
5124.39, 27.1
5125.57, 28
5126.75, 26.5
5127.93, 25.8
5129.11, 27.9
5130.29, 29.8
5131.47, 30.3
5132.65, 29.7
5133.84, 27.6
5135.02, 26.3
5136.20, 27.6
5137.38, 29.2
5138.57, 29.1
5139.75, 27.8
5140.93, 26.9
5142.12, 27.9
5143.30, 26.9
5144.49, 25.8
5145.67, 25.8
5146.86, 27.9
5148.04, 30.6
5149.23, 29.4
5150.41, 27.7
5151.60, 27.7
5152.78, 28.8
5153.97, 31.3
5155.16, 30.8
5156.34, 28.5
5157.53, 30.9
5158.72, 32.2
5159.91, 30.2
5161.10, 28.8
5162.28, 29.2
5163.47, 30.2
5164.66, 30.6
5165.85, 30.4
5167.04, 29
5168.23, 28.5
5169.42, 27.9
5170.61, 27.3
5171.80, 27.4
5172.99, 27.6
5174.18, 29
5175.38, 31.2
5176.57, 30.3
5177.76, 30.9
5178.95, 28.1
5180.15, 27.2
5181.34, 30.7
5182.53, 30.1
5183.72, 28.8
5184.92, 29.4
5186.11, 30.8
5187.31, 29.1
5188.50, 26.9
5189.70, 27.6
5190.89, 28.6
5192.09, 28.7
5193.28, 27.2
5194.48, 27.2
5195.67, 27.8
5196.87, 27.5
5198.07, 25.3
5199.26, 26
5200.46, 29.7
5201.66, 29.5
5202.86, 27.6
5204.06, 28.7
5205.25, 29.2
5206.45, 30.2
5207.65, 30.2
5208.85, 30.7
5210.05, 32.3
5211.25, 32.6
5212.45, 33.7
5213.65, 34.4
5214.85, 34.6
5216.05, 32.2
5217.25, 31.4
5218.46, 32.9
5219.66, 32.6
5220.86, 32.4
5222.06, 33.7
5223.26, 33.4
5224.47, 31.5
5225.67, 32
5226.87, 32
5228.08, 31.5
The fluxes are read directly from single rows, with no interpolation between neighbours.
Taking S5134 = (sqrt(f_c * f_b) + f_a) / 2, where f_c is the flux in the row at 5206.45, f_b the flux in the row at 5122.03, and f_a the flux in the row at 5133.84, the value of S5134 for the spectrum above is 27.8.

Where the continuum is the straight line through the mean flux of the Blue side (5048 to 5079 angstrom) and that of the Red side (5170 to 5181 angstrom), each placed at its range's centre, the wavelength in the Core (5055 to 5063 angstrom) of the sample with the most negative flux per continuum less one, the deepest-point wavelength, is 5055.24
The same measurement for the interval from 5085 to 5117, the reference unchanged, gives 5116.13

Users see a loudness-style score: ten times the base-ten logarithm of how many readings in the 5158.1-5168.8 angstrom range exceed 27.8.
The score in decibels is 10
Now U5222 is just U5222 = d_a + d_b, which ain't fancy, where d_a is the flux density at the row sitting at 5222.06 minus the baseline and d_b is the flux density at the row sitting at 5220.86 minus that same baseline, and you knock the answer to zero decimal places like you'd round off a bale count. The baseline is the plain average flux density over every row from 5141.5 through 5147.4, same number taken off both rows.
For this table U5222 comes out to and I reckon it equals 12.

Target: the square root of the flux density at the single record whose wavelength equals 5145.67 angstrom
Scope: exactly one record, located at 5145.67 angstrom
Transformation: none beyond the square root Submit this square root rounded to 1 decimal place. 5.1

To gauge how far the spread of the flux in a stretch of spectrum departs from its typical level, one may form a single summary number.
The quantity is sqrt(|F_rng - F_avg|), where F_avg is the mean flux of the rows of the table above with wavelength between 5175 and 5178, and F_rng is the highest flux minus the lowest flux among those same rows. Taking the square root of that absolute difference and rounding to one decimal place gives 5.5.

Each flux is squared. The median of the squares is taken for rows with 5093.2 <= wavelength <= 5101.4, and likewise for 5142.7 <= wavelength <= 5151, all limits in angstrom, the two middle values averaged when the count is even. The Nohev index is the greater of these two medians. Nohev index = 1043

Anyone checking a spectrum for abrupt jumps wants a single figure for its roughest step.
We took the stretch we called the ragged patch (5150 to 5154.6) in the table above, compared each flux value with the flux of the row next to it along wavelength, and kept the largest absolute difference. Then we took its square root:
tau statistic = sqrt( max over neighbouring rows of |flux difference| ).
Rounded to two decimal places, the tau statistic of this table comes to 1.58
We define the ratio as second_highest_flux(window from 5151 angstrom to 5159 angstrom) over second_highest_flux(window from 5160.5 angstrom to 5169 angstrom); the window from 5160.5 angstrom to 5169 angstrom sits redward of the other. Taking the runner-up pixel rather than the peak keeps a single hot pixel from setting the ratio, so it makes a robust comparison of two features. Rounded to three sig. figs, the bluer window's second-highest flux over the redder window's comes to 1.03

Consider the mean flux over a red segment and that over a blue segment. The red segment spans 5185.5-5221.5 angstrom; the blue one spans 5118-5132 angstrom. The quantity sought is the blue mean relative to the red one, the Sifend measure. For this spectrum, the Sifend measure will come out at 0.87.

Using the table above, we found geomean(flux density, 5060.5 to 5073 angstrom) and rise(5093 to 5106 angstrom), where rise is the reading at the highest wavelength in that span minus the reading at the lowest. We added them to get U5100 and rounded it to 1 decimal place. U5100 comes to 23.8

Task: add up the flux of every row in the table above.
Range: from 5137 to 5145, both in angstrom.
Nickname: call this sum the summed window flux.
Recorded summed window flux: 194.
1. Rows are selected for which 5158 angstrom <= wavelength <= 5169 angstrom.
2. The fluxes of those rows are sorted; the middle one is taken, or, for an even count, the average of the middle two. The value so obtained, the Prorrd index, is 30.2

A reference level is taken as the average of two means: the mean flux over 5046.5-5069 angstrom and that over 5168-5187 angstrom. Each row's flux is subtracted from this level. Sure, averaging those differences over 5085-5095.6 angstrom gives -1.8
